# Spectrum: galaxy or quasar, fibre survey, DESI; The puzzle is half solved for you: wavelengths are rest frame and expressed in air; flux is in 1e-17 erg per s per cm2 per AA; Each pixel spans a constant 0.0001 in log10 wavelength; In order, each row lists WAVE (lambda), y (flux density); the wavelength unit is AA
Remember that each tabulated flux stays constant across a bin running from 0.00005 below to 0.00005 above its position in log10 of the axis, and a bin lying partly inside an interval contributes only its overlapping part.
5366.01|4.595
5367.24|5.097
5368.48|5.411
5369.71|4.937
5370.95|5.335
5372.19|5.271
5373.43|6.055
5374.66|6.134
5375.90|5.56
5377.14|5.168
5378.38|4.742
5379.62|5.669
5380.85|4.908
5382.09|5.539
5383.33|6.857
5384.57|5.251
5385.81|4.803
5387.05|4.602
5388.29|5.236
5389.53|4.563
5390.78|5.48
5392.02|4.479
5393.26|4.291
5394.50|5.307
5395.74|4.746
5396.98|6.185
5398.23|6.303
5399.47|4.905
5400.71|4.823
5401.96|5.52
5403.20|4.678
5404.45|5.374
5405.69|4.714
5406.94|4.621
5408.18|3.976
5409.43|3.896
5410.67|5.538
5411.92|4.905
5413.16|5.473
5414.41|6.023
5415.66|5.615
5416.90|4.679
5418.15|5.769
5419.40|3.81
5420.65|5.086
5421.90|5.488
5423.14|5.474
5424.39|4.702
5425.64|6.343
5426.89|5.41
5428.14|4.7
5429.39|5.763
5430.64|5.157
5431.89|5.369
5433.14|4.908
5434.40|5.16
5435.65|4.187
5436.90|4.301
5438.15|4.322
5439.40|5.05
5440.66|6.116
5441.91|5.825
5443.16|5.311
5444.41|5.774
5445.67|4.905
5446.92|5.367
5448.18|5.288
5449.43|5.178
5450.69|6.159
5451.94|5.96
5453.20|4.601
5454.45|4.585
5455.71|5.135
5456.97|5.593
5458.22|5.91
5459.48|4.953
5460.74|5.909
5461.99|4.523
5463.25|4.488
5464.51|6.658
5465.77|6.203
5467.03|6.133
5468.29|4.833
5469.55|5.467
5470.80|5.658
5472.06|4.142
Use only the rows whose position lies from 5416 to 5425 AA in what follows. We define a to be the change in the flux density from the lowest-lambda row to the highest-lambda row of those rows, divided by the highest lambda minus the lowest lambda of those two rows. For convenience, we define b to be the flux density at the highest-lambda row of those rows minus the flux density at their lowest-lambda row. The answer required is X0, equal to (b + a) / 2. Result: 0.01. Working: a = 0.00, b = 0.0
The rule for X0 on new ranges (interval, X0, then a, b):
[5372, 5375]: 0.61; 0.35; 0.9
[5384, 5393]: -0.44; -0.10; -0.8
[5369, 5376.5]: 0.36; 0.10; 0.6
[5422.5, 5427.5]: -0.04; -0.02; -0.1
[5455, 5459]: 0.54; 0.31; 0.8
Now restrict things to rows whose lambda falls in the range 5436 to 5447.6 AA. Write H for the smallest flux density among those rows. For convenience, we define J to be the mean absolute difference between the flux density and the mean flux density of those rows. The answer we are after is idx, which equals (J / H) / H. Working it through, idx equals 0.028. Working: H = 4.301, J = 0.51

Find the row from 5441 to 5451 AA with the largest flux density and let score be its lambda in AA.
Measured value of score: 5450.69 AA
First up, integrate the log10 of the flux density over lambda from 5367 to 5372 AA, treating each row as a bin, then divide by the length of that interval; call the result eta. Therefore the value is 0.716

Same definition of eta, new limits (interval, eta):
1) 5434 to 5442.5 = 0.694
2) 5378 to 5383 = 0.726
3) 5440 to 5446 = 0.748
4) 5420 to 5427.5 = 0.732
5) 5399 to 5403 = 0.702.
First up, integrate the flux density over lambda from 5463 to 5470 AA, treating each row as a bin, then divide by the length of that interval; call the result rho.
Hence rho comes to 5.7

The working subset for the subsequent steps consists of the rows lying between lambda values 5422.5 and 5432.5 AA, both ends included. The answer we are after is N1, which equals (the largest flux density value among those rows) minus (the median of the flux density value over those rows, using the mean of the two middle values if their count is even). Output 1.0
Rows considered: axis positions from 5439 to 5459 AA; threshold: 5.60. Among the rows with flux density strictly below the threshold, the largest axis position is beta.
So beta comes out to 5456.97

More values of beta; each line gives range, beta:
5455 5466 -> 5463.25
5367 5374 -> 5372.19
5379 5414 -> 5413.16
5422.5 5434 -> 5433.14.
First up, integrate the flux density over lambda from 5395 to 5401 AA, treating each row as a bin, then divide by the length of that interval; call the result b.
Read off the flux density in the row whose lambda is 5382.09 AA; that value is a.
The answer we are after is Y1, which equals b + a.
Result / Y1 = 11.0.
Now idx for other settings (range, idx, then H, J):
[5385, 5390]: 0.010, 4.563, 0.22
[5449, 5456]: 0.025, 4.585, 0.53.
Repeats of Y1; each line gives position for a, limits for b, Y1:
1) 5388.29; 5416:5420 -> 10.1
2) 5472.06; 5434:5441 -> 8.9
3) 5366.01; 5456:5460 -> 10.1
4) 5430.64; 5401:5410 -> 9.8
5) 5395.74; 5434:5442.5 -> 9.7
